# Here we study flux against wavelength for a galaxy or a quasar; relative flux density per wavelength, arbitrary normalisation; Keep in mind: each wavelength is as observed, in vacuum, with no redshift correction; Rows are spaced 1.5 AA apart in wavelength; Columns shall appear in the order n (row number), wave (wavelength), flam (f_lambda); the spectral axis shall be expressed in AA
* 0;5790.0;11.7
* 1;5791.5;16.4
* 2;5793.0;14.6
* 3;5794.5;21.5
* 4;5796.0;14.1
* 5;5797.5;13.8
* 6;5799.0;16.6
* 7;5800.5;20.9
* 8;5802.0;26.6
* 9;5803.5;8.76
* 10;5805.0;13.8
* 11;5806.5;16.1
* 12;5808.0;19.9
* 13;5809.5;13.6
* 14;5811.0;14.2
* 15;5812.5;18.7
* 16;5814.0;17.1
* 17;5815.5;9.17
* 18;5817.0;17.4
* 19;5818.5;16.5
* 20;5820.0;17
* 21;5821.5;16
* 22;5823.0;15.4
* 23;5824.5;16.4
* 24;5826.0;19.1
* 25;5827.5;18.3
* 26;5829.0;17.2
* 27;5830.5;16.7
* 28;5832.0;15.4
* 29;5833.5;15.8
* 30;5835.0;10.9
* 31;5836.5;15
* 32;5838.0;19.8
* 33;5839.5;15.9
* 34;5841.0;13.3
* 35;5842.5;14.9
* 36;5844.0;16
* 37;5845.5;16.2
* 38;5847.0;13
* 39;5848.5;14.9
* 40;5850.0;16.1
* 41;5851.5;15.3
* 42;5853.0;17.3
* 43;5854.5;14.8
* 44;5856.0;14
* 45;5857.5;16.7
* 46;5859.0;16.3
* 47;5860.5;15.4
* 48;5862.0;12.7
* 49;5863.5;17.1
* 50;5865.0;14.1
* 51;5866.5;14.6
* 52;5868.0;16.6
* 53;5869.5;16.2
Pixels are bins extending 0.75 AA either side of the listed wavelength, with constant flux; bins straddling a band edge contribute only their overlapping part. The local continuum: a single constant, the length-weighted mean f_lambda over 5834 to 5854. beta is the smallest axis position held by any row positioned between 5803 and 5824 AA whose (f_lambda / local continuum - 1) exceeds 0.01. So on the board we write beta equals 5806.5 AA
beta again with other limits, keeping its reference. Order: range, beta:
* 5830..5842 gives 5830.5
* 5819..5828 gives 5820.0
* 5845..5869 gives 5845.5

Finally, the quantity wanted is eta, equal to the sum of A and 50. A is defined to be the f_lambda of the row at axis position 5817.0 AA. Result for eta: 67.4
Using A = 17.4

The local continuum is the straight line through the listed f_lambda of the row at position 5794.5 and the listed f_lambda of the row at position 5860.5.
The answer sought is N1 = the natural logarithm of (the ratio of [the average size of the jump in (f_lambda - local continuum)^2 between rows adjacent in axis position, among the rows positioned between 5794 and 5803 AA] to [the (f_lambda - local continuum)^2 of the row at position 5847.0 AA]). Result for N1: 0.8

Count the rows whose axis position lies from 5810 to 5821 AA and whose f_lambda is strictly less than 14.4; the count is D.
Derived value 2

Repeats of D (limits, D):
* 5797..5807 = 3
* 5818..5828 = 0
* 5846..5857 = 2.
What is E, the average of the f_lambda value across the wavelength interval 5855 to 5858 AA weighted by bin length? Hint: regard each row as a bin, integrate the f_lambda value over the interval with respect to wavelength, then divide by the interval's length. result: 15.2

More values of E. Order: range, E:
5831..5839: 15.4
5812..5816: 15.1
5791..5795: 17.3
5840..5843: 14.2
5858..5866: 15.2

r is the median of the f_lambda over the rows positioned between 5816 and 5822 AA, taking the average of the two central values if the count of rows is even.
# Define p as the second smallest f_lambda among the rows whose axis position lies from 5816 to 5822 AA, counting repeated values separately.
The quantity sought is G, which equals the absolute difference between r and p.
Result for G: 0.25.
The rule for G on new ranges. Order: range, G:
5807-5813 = 2.25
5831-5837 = 0.20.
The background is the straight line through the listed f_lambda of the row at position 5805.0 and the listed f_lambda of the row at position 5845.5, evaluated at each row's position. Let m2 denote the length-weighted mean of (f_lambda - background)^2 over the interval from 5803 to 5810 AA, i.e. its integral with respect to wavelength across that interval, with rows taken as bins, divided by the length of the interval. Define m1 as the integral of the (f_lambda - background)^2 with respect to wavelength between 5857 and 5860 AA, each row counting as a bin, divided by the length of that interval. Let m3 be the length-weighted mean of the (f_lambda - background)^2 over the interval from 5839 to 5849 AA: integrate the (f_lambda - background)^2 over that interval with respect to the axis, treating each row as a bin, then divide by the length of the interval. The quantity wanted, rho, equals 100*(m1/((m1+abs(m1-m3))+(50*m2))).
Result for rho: 0.1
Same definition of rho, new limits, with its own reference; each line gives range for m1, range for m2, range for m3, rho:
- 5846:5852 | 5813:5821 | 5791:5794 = 0.7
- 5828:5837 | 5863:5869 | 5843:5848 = 1.9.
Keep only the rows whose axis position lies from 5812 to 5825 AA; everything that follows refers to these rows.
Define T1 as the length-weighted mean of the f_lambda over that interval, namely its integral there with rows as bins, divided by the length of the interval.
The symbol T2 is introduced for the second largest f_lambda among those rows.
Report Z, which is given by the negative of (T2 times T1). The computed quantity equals -277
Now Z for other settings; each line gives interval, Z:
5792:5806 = -360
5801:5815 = -328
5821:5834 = -306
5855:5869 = -255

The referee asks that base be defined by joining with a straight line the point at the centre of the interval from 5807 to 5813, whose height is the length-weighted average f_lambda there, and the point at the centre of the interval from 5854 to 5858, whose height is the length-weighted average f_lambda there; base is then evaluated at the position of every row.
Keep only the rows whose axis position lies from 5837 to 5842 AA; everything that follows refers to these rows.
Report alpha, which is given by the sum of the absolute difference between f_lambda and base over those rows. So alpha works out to 6.7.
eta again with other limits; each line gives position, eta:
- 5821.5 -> 66.0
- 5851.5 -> 65.3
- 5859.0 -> 66.3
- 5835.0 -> 60.9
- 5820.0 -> 67.0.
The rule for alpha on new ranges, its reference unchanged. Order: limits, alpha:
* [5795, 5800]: 6.1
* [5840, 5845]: 3.4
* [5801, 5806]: 20.6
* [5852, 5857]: 3.5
